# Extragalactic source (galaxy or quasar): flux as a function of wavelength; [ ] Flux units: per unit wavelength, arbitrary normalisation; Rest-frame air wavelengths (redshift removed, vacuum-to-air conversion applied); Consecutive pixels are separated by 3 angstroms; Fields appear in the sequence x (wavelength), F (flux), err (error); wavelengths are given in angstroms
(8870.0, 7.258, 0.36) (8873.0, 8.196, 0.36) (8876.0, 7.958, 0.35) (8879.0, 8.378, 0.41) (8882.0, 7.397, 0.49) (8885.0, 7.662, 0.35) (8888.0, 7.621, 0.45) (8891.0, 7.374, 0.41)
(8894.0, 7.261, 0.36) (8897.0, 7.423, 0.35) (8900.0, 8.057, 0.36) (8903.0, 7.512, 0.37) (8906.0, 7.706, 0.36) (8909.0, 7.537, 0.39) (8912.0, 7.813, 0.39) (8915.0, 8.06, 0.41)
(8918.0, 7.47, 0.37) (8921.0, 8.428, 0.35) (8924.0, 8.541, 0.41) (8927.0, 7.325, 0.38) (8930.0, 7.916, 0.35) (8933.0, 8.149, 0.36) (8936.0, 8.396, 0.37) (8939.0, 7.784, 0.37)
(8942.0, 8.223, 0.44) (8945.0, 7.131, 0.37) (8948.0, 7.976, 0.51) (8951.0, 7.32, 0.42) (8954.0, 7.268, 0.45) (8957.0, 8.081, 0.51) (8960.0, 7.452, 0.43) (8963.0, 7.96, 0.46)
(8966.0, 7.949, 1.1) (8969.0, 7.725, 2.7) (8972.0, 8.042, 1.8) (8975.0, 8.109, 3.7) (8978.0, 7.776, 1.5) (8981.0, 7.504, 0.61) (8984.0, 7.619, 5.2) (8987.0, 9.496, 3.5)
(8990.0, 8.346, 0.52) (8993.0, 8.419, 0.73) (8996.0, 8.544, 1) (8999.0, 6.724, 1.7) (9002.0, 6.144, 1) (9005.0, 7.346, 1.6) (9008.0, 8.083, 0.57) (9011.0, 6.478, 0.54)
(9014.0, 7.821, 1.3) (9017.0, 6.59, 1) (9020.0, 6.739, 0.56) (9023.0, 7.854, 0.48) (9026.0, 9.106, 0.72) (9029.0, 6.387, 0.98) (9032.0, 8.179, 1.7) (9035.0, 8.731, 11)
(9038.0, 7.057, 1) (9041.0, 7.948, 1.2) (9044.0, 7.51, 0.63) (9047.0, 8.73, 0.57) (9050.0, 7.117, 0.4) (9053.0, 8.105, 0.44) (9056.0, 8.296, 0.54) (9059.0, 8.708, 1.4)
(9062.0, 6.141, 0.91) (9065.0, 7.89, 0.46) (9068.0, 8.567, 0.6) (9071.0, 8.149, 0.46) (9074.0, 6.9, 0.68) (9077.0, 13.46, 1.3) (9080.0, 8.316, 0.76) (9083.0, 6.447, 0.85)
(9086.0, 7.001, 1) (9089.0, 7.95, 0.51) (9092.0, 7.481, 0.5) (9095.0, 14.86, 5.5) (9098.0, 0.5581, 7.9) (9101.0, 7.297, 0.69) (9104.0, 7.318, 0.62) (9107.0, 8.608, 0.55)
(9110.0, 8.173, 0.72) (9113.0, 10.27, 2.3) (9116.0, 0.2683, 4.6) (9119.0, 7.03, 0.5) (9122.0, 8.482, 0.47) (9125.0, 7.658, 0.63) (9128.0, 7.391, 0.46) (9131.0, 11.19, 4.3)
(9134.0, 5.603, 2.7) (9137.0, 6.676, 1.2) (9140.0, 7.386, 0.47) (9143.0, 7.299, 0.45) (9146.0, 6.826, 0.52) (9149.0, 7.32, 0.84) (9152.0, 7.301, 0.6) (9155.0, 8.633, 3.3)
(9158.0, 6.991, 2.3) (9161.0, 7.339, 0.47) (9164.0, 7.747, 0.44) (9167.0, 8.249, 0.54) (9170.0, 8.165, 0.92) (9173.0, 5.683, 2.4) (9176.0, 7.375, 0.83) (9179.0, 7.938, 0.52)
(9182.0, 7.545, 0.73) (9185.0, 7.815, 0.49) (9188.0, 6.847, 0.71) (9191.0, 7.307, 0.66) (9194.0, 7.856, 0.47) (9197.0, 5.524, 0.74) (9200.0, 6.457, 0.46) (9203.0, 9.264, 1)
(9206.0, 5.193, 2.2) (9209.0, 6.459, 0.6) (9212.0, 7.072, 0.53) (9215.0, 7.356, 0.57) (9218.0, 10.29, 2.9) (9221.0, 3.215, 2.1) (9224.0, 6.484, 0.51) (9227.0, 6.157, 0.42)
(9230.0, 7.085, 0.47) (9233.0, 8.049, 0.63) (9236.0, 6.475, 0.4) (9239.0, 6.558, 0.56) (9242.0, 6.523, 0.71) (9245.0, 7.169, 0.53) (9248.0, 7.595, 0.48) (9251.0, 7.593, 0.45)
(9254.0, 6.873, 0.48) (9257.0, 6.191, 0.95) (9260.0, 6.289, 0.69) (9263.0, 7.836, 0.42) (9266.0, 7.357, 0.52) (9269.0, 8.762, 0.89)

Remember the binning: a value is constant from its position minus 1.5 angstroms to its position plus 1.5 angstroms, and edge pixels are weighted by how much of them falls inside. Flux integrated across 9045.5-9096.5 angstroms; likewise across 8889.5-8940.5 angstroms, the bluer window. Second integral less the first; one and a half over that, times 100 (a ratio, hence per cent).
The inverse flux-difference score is -4.4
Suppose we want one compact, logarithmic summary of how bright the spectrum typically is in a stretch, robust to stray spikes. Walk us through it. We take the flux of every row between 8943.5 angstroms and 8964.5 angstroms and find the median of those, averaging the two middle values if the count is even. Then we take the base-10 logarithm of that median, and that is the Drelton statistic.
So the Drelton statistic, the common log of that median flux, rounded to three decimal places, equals 0.872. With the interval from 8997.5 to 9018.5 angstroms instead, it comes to 0.828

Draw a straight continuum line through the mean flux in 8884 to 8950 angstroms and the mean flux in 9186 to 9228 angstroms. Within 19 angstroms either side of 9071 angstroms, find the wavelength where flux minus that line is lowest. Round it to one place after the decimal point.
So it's 9062.0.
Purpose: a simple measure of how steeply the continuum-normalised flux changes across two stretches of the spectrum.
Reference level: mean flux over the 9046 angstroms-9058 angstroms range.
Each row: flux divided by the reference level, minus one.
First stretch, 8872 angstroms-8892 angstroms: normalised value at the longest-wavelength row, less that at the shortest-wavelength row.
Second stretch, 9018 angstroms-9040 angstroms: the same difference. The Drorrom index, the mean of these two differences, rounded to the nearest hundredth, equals -0.03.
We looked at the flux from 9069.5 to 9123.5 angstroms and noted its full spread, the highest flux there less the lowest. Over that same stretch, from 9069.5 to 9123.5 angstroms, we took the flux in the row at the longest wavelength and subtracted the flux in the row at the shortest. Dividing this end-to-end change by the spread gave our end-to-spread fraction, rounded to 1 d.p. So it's 0.0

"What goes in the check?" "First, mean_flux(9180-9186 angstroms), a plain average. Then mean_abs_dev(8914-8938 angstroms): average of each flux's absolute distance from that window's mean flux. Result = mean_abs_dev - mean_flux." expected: -7.3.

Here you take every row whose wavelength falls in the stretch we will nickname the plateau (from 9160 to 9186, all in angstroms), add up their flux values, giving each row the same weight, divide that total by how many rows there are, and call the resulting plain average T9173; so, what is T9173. 7.54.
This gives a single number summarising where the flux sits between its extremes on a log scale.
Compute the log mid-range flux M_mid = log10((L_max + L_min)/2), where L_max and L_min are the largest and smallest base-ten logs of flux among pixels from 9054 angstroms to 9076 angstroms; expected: -0.063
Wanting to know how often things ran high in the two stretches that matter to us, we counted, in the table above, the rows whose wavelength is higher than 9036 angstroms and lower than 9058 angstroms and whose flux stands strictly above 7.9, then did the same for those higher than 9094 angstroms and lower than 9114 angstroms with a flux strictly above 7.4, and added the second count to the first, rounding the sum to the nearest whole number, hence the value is 8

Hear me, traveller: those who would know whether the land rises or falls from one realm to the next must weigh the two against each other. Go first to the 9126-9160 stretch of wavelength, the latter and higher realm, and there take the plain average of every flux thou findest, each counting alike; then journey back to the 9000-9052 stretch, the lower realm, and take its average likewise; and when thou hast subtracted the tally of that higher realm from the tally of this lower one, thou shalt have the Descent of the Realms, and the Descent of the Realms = 0.01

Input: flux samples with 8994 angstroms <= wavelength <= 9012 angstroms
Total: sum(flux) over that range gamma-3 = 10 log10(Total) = 16.4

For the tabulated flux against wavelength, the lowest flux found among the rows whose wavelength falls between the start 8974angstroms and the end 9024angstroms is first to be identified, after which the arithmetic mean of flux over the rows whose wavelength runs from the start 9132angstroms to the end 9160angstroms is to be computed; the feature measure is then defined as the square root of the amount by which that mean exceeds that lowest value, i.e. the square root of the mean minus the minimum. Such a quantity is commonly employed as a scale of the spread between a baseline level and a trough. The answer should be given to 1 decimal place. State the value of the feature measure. 1.0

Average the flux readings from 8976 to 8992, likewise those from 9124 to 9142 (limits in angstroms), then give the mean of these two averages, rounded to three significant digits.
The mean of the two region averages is 7.90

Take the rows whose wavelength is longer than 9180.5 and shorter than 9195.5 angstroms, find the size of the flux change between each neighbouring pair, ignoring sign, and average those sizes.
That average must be 0.56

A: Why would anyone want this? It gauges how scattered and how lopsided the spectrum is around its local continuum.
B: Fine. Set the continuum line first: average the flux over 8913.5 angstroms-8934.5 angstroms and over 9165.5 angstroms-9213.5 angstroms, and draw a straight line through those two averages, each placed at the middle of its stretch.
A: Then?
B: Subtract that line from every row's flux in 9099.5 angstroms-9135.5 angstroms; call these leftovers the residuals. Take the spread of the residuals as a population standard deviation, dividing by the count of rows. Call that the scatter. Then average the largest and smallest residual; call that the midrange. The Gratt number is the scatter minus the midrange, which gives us 4.2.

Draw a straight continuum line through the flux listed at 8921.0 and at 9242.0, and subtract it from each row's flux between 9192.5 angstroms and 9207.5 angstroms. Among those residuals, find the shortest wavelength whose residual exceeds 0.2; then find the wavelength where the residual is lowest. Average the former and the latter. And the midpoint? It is 9200.0 angstroms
